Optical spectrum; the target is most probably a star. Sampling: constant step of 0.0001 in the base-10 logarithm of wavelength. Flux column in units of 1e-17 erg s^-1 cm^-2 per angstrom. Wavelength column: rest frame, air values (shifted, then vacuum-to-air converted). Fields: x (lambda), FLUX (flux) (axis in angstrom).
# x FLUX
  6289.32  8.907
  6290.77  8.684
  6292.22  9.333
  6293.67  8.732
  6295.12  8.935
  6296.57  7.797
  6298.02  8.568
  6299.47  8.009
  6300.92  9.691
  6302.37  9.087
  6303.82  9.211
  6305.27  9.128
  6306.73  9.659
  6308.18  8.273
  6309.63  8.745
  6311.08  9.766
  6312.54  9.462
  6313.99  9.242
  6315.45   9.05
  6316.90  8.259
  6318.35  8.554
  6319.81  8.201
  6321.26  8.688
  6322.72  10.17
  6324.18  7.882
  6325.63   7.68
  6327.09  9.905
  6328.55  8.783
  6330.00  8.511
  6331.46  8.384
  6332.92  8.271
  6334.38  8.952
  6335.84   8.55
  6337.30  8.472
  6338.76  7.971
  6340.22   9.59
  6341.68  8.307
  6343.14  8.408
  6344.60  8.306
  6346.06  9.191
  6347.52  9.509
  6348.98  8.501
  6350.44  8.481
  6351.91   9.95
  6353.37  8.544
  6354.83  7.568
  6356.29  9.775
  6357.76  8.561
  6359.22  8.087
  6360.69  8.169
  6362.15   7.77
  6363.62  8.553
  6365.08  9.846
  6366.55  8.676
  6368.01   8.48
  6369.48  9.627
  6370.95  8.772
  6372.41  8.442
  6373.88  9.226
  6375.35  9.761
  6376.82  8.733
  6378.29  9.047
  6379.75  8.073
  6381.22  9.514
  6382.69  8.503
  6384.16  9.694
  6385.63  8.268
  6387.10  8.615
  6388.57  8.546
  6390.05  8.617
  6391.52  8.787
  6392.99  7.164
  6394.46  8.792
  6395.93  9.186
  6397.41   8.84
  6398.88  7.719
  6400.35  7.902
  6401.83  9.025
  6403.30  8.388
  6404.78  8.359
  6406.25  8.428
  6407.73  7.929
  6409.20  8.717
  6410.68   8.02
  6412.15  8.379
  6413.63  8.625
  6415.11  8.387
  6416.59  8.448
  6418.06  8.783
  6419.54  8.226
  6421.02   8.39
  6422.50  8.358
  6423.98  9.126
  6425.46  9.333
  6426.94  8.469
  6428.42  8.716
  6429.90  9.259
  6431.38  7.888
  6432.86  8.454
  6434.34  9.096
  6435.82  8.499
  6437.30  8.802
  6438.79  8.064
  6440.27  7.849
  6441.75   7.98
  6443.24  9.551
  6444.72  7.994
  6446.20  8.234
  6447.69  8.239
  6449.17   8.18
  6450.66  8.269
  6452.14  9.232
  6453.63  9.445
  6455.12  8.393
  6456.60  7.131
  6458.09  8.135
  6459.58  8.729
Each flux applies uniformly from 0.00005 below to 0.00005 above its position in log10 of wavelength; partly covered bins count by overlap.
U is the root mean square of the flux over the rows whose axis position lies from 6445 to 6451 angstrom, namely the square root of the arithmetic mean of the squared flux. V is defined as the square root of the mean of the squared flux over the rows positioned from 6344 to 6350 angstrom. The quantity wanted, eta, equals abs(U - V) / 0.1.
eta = 7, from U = 8.23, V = 8.9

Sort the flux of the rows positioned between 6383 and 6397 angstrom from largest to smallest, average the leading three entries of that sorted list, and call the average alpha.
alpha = 9.22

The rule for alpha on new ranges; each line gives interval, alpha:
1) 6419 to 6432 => 9.24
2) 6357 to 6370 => 9.38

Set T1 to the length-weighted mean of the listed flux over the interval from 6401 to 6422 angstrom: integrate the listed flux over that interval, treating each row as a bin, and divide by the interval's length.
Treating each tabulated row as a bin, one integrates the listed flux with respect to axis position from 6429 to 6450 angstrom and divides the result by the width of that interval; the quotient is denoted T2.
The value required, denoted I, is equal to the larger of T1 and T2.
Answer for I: 8.44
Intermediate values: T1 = 8.43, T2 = 8.44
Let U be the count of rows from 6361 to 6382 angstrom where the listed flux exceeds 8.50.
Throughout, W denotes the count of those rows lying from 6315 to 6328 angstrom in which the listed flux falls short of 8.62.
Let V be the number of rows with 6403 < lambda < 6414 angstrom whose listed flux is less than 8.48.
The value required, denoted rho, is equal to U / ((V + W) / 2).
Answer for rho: 1.8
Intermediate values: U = 10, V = 6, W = 5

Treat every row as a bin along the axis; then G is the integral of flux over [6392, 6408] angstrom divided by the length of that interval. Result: 8.36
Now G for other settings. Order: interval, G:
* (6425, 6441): 8.57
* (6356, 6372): 8.72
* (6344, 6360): 8.77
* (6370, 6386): 8.94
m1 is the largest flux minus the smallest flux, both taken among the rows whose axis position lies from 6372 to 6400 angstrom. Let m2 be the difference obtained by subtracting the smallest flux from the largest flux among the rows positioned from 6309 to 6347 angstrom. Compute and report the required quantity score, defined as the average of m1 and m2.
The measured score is 2.5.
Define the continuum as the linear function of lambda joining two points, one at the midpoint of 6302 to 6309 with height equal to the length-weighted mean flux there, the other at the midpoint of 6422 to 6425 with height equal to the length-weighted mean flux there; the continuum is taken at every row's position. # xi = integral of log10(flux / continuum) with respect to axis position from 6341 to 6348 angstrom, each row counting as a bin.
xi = -0.10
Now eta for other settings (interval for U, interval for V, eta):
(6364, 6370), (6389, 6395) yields 8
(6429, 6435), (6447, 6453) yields 2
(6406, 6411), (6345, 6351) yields 7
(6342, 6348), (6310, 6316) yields 5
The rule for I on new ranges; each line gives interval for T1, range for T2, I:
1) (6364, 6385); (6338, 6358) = 9.02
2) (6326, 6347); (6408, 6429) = 8.68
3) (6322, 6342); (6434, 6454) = 8.68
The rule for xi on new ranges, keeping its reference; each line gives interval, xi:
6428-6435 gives -0.05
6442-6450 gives -0.16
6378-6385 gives 0.01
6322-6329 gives -0.07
